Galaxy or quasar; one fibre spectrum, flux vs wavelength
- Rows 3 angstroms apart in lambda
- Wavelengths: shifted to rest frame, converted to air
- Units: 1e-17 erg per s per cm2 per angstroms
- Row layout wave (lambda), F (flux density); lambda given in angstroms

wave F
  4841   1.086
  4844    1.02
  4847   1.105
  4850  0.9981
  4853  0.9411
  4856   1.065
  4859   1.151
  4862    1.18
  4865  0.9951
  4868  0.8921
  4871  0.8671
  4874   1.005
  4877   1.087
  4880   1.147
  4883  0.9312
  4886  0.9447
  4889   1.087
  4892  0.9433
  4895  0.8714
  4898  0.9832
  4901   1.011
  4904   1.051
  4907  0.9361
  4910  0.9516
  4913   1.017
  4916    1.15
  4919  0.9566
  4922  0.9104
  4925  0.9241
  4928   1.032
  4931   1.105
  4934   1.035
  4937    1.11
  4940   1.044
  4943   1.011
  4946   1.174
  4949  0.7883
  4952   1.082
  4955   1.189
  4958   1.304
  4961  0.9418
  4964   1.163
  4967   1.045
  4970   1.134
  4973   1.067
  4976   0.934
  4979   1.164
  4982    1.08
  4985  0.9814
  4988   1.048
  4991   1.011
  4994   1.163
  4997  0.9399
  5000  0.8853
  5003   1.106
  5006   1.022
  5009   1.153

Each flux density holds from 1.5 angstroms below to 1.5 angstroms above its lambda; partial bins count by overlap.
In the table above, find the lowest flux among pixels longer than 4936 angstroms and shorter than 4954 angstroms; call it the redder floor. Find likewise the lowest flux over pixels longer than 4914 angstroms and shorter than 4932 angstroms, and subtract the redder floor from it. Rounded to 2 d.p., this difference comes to 0.12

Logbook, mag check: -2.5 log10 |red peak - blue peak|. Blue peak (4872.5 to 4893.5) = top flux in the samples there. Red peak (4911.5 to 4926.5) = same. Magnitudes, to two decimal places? 6.31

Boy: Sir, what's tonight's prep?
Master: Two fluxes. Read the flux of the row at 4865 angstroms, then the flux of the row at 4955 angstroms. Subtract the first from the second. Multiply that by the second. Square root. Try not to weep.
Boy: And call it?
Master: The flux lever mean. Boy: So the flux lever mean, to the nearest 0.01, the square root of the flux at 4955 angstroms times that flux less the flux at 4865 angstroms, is 0.48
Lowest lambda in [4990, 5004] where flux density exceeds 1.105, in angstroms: 4994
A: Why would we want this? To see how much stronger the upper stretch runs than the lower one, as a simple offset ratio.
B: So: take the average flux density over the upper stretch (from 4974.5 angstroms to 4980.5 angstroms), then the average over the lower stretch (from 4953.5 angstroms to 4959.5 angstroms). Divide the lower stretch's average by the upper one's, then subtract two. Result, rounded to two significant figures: -0.81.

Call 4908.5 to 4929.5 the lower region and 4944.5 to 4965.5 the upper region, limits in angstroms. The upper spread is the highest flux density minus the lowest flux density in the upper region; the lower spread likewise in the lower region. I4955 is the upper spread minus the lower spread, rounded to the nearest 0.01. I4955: 0.28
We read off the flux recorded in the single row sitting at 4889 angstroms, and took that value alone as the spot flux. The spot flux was 1.087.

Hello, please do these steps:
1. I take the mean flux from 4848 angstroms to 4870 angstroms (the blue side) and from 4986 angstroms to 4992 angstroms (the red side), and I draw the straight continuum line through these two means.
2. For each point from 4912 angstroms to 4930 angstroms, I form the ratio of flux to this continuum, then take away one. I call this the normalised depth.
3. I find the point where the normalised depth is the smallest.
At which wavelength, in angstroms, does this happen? 4922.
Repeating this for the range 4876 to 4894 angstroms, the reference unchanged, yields 4883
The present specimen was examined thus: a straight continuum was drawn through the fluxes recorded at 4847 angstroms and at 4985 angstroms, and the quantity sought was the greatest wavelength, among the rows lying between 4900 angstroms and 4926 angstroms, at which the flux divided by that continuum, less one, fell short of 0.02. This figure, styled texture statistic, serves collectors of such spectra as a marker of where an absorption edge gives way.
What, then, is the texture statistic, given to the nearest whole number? 4925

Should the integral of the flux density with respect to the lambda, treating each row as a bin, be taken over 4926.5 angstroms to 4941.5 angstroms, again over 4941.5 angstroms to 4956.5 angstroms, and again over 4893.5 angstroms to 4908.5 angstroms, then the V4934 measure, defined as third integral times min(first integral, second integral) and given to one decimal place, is 229.0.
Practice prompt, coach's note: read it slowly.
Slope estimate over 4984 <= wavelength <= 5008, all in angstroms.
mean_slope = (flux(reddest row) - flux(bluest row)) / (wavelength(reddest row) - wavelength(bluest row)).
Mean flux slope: 0.0019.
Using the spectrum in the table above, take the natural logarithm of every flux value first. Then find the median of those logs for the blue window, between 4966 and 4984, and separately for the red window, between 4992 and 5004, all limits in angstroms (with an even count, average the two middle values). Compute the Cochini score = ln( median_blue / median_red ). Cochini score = 1.3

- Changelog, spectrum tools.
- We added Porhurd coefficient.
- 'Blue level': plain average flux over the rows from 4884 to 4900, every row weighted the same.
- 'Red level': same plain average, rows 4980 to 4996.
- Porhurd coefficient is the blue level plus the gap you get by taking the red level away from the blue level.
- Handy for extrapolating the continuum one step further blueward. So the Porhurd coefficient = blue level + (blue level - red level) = 0.88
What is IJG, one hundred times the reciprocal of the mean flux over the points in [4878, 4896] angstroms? 101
